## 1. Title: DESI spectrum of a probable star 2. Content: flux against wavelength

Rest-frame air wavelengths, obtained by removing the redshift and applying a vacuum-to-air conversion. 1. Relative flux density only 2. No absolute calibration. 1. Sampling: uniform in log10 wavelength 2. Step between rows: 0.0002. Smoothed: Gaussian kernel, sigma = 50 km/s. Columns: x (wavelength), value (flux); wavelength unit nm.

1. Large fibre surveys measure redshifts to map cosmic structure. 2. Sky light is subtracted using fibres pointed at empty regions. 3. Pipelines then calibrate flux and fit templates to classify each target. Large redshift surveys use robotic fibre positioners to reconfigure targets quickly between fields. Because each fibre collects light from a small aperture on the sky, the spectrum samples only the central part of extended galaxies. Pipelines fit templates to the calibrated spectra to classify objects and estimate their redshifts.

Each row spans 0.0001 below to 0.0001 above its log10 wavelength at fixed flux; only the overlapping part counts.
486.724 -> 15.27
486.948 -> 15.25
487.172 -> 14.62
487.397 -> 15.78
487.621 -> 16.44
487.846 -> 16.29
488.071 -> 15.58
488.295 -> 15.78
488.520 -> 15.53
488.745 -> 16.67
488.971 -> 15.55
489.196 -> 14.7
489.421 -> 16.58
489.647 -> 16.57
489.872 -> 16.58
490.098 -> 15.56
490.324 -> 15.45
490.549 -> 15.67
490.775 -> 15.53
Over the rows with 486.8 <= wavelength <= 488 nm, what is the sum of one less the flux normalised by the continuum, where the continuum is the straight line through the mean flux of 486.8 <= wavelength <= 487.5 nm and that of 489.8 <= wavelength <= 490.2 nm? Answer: -0.13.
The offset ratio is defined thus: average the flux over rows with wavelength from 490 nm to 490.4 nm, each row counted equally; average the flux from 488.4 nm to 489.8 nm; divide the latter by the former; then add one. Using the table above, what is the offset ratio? 2.03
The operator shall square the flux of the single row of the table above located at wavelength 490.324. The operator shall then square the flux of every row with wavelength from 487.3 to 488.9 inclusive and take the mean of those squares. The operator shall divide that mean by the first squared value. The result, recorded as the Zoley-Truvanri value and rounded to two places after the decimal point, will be 1.07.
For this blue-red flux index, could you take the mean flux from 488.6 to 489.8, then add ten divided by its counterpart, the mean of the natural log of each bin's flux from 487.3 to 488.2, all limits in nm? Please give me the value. 19.6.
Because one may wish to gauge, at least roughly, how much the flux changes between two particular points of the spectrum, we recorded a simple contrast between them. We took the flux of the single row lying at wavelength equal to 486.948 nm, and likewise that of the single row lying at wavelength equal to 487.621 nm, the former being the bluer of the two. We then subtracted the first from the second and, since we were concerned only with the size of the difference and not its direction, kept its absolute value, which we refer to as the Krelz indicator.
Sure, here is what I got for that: 1.2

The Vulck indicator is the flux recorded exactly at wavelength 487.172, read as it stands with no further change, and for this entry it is 14.62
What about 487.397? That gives 15.78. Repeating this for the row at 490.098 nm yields 15.56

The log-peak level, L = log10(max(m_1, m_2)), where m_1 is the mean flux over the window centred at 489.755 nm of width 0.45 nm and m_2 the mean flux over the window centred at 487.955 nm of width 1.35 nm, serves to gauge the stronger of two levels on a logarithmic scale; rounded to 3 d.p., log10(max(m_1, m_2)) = 1.219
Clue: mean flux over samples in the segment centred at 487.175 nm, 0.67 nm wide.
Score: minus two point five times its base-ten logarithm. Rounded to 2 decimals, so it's -2.96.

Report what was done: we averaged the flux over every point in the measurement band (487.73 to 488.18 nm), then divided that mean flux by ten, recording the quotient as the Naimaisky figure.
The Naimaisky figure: 1.59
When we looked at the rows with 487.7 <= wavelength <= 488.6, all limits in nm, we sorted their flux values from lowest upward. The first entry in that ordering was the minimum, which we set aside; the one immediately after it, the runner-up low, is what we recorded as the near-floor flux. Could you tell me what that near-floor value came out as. 15.58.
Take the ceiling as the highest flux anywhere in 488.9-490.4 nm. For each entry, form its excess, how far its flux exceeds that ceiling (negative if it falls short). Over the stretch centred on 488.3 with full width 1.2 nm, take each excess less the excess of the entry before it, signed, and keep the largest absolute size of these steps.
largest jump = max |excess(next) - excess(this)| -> 1.14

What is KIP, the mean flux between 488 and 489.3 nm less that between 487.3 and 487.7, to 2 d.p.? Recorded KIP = -0.47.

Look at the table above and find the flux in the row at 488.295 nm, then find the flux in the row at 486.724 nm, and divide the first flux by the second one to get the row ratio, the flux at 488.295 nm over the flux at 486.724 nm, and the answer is 1.03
